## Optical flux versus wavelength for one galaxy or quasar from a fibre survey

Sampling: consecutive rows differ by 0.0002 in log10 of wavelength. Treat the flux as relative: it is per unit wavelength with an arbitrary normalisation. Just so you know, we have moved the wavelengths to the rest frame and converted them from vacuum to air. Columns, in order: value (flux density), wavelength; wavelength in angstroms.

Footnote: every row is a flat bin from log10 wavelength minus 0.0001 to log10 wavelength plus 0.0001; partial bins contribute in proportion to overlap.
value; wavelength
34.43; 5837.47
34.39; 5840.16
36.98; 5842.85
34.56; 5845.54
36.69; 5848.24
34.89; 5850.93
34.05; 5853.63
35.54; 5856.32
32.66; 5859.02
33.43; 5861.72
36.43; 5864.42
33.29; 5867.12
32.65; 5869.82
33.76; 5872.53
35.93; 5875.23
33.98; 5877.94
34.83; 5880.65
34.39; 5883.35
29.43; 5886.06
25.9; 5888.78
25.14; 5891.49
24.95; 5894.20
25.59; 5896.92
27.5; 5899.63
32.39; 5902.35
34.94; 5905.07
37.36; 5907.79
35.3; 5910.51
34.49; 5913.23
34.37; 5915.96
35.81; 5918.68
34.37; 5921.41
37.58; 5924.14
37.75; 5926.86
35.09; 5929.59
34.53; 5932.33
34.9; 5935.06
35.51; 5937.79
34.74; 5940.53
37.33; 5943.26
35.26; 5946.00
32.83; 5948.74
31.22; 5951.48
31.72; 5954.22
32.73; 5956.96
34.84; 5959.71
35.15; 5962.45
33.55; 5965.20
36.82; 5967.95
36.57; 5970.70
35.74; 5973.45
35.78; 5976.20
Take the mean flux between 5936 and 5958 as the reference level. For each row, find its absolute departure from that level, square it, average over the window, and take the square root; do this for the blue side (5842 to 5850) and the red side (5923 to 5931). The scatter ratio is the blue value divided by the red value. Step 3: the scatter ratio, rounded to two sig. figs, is 0.77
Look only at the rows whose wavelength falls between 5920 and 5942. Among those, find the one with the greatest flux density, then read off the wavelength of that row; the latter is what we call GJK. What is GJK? 5926.86 angstroms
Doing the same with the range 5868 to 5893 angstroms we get 5875.23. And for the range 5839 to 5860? 5842.85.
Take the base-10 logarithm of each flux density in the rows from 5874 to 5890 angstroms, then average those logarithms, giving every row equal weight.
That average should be 1.51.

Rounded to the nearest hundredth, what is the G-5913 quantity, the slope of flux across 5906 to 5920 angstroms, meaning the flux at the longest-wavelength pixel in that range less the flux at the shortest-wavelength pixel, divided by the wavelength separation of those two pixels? -0.14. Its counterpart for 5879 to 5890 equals -1.10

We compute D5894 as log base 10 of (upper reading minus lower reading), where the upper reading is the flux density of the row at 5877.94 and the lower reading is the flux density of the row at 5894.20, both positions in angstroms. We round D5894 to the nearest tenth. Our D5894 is 1.0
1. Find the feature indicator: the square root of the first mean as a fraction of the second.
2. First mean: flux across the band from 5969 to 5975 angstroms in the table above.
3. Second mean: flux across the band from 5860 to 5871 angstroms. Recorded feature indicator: 1.03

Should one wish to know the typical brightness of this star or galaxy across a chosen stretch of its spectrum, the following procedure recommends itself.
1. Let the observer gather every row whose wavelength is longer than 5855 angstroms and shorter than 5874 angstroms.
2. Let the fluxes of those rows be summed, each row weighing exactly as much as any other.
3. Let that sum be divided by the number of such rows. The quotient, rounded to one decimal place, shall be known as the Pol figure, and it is 34.0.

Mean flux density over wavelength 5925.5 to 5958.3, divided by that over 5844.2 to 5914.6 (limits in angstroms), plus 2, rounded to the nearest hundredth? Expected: 3.05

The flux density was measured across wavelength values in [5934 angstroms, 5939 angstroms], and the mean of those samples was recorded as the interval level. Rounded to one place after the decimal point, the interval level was 35.2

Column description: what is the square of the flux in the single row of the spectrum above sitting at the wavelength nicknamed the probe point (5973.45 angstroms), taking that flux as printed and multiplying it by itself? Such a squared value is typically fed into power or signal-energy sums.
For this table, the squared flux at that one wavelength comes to 1277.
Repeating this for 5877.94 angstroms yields 1155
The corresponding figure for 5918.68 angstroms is 1282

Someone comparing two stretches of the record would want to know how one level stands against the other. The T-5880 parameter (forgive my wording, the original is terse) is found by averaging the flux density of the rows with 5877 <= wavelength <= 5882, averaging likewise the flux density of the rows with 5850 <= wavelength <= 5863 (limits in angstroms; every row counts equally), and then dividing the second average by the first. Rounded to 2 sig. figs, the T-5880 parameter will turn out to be 0.99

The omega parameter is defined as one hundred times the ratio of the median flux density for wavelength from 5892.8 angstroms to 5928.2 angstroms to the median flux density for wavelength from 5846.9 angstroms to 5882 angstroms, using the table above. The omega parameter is 101.3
